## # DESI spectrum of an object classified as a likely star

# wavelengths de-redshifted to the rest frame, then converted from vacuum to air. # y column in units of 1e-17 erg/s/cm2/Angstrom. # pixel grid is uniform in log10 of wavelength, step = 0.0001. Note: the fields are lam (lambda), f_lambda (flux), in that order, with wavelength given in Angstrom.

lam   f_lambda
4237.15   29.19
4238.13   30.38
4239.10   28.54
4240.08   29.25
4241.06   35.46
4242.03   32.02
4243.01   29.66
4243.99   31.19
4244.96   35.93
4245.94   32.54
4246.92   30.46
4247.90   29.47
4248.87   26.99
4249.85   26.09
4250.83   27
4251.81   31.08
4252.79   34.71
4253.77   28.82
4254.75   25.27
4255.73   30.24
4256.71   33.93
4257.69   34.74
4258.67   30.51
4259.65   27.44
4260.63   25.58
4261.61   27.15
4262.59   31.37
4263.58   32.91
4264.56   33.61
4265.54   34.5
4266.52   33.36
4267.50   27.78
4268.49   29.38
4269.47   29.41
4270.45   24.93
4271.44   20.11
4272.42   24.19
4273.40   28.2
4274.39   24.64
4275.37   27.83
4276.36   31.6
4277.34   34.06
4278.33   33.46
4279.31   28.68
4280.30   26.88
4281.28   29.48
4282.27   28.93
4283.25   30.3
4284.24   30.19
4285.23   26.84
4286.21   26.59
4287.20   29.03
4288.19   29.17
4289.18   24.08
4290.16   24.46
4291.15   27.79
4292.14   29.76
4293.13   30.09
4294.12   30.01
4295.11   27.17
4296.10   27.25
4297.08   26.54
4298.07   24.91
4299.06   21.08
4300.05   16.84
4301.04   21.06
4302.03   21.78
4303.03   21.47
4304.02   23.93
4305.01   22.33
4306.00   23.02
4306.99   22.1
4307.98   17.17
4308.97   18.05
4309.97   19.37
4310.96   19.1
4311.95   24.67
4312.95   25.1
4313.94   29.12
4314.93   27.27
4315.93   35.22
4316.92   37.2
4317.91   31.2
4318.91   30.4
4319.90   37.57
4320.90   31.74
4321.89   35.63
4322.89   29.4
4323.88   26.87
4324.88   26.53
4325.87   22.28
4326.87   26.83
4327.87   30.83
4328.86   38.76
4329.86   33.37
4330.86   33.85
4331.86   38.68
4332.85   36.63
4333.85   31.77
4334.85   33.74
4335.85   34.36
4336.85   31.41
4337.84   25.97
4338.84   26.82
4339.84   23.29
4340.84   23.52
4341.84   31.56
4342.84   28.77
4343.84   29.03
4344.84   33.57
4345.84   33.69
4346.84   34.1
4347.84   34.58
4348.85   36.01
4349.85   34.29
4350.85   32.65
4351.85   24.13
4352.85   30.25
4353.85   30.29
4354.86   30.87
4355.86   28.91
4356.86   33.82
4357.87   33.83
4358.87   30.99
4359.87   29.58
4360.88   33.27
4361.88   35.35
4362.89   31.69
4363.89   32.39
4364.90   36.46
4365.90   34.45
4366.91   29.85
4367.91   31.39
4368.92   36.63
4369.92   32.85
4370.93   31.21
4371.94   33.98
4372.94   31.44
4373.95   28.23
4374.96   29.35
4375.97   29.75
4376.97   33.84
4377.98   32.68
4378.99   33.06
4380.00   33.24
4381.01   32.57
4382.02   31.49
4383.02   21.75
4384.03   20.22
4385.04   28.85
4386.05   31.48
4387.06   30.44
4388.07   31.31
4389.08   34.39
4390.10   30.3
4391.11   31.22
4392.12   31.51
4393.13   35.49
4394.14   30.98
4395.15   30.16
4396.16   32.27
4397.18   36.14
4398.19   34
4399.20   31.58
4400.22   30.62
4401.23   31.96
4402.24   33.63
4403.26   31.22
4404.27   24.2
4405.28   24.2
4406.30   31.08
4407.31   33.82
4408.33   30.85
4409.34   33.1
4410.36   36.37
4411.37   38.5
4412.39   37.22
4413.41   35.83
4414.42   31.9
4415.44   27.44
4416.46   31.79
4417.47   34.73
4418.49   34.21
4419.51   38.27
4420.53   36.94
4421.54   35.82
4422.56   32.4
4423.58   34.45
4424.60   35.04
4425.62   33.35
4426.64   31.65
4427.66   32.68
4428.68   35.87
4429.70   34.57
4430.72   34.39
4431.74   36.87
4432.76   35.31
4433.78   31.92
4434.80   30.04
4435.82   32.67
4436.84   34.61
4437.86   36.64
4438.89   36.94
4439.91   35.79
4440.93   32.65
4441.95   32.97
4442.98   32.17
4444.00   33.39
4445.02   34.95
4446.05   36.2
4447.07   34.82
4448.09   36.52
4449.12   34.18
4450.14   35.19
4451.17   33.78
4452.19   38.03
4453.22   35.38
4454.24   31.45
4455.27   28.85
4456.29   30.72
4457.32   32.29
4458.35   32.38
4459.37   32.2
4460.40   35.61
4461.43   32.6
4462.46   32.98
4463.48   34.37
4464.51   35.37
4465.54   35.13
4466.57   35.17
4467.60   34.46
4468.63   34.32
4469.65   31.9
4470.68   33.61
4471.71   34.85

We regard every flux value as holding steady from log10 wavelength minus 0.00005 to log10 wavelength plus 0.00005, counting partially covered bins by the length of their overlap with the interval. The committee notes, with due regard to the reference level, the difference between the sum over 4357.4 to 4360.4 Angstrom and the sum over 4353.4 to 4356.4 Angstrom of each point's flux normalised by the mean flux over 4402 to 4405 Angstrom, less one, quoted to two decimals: 0.15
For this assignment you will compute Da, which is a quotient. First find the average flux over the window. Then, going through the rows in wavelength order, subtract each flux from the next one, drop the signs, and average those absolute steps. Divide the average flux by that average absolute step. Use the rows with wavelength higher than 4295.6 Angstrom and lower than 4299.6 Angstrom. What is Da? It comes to 12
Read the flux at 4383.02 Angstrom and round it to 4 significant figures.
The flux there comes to 21.75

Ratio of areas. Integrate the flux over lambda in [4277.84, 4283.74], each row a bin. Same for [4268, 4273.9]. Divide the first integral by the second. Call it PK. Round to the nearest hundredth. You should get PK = 1.14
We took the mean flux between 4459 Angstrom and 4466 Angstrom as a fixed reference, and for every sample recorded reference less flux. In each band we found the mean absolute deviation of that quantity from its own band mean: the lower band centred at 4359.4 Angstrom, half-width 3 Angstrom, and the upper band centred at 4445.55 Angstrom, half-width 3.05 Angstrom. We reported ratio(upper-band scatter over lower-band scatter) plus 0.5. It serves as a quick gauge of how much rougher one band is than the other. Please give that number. 1.3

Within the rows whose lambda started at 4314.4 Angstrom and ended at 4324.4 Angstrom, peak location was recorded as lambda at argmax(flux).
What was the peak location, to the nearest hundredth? 4319.90 Angstrom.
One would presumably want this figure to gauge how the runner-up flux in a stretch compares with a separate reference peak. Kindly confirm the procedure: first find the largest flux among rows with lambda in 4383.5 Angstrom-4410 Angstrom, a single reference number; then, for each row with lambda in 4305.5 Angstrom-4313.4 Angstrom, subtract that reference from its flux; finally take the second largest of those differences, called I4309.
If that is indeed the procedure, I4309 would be -11.5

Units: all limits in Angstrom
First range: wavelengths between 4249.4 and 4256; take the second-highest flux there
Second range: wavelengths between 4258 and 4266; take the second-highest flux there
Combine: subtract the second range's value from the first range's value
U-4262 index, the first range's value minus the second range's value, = -2.5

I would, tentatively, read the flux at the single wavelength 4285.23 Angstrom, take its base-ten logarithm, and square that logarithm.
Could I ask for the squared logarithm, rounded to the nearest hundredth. 2.04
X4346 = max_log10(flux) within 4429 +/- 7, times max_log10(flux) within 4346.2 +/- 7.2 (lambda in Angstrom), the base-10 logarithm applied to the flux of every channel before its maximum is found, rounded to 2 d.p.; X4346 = 2.44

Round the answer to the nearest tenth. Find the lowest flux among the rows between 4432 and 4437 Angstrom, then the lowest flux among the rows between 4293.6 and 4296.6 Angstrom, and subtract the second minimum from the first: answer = 2.9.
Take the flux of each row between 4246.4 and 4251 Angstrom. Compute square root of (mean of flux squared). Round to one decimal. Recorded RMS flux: 28.1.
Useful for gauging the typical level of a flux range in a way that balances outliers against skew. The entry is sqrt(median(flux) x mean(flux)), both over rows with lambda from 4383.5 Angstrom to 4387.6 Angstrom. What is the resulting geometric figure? 29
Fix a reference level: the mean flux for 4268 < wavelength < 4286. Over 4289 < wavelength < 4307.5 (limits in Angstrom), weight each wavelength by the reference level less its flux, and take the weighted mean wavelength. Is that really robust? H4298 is 4301.2 Angstrom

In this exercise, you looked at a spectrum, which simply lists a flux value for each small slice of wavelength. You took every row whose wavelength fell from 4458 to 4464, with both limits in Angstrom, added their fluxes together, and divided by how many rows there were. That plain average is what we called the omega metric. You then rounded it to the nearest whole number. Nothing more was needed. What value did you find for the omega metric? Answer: 33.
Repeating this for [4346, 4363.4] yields 32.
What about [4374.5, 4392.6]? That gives 30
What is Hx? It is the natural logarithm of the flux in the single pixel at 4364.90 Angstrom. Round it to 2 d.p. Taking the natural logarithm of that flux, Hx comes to 3.60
